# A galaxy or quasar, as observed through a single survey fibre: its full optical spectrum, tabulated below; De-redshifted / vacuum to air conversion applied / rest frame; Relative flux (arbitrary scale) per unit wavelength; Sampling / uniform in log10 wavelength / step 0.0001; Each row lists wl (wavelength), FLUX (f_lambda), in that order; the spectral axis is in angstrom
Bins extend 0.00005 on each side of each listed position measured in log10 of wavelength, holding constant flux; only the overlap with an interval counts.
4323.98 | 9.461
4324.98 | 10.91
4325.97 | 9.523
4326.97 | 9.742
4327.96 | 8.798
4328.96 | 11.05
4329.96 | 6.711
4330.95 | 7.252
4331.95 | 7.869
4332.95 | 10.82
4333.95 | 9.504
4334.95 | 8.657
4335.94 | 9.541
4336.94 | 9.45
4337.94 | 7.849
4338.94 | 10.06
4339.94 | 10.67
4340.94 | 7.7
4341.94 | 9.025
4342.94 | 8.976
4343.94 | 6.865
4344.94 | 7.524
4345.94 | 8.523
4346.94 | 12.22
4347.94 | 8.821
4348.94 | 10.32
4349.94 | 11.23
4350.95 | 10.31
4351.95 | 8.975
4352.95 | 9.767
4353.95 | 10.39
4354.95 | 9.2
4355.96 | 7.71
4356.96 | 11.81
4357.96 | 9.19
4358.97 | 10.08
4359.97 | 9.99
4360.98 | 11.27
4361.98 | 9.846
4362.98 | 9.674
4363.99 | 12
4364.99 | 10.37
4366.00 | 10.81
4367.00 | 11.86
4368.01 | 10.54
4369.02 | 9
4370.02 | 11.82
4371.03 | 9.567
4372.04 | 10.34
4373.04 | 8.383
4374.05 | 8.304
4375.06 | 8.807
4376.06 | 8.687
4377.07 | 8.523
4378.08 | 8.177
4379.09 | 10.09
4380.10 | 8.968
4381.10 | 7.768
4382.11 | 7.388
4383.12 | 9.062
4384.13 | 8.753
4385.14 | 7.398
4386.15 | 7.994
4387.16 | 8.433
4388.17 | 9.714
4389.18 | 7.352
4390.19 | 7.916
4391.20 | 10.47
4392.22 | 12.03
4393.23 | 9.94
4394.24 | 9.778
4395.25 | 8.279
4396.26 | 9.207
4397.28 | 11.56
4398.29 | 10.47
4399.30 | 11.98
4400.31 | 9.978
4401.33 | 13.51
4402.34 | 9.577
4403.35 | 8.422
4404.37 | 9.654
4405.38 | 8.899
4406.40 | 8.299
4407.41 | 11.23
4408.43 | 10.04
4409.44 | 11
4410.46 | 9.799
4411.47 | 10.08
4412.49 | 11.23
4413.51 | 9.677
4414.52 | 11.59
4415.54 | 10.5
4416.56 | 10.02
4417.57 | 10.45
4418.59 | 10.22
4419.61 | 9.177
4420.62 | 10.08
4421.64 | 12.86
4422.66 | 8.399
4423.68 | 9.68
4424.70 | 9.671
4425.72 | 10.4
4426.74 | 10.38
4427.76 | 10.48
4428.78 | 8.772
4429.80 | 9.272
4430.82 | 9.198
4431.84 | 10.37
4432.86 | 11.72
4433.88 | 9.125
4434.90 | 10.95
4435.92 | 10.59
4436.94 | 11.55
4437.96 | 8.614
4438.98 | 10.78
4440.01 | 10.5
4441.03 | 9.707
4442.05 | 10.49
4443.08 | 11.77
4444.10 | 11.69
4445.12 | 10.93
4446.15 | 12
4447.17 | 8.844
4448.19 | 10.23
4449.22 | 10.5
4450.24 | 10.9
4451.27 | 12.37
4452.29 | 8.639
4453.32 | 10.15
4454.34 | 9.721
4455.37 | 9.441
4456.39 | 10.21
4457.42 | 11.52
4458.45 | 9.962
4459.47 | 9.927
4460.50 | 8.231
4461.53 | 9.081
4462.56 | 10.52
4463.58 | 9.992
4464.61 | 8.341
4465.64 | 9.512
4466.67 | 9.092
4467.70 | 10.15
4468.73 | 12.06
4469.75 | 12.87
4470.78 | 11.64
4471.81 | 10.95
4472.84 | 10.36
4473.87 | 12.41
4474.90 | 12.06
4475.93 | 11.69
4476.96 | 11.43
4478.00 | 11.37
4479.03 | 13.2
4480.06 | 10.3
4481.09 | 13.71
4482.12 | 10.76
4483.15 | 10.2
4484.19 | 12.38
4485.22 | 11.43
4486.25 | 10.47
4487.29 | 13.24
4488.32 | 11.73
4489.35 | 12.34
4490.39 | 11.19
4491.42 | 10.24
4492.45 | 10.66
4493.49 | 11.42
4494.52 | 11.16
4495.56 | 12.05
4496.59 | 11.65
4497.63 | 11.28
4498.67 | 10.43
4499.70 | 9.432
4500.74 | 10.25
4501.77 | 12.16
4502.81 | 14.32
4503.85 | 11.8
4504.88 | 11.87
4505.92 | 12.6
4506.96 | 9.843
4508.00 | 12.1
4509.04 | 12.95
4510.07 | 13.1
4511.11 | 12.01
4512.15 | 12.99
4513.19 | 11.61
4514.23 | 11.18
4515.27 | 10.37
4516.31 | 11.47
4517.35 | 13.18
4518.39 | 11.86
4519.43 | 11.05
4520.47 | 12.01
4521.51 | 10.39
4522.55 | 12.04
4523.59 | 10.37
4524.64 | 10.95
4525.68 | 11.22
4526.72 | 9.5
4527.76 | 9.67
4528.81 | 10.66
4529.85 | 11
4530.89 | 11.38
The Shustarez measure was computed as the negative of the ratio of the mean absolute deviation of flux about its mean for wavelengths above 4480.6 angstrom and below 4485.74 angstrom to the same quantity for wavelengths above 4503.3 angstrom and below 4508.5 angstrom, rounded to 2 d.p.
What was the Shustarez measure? -1.50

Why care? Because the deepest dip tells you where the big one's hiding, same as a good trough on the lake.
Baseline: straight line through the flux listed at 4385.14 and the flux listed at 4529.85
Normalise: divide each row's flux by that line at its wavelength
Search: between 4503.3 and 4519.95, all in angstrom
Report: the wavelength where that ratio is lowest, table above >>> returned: 4506.96 angstrom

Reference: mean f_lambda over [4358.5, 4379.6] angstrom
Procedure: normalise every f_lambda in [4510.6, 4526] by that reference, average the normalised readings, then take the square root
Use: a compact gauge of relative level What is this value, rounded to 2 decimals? 1.08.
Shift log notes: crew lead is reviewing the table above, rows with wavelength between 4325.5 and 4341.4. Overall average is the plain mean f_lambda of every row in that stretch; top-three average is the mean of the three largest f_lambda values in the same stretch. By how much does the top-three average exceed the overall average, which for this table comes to 1.77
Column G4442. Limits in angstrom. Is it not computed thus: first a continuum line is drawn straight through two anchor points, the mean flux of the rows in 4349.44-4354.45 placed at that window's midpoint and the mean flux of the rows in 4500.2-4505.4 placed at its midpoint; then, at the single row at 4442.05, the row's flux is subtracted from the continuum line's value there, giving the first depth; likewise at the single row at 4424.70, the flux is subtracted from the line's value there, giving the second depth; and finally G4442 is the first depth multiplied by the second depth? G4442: 1.1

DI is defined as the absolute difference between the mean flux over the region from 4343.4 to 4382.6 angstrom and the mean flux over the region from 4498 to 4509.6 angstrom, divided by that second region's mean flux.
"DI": 0.17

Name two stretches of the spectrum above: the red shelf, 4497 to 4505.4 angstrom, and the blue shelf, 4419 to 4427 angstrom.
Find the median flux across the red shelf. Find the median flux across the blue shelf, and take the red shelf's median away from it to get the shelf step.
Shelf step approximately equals -1.7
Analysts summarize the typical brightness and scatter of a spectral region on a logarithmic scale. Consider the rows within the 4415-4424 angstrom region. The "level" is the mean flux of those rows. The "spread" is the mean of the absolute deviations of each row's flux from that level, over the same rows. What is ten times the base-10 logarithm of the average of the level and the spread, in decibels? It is 7.37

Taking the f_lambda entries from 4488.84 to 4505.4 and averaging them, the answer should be 11.4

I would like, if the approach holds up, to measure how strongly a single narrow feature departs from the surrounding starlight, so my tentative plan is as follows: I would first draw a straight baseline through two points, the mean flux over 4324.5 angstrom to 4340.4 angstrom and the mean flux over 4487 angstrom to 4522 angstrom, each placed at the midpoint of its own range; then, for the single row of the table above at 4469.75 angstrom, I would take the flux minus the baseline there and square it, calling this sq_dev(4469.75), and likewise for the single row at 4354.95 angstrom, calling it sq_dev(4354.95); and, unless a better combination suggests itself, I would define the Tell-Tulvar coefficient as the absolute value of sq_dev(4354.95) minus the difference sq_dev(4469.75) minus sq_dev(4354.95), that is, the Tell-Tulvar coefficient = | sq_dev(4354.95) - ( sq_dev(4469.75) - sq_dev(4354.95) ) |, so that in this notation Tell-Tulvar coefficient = 2.6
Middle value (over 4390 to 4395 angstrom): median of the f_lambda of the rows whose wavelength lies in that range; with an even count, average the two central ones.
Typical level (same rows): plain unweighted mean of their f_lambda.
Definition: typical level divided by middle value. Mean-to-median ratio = 1.01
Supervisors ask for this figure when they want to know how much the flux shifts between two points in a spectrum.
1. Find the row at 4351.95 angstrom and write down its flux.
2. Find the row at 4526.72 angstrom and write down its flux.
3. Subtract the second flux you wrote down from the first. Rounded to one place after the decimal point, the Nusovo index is -0.5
